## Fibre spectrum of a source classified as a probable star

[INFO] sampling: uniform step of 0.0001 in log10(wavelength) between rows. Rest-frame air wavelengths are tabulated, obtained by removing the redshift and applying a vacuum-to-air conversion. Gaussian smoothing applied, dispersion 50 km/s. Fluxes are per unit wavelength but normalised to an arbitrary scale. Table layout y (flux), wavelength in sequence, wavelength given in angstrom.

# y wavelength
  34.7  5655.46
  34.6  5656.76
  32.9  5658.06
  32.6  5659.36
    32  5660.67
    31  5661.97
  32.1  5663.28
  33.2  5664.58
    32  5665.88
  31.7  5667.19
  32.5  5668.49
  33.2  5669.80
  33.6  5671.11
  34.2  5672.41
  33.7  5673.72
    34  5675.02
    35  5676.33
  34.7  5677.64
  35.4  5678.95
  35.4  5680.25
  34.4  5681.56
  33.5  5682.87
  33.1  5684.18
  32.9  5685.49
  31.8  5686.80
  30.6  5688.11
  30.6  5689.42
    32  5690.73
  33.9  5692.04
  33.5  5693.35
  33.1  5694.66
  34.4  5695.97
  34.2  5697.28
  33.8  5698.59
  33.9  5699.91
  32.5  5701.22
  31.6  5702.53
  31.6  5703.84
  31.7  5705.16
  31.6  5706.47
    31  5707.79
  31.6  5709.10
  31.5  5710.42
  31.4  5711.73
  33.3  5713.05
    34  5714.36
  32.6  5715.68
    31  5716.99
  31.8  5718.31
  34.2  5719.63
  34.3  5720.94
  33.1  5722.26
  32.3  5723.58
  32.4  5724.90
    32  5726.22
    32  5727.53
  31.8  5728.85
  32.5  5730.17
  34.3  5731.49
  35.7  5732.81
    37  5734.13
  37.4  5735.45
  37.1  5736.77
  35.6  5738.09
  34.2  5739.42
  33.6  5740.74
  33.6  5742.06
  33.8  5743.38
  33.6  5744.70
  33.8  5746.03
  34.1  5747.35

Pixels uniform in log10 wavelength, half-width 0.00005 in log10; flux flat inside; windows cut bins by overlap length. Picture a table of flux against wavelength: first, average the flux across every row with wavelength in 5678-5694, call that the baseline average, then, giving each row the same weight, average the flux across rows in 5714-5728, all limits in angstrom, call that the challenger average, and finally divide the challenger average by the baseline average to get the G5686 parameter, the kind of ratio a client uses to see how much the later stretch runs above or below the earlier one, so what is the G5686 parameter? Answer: 0.99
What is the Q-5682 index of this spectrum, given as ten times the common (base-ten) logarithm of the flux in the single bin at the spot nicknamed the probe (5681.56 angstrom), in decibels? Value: 15.4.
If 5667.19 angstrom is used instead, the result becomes 15.0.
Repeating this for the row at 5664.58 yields 15.2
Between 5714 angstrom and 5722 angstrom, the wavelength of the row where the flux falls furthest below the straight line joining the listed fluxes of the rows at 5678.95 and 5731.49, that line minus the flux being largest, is 5716.99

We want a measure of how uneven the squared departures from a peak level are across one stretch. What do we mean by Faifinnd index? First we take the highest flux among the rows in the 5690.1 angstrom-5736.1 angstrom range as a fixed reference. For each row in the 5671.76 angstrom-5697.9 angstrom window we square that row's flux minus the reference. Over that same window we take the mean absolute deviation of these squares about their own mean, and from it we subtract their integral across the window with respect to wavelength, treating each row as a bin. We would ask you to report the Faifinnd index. -433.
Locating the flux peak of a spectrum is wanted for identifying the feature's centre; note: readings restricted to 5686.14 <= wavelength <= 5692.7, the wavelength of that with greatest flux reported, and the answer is 5692.04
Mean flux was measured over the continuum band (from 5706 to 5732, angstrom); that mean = 32.4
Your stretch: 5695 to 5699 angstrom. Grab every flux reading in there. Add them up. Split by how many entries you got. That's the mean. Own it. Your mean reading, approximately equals 34.1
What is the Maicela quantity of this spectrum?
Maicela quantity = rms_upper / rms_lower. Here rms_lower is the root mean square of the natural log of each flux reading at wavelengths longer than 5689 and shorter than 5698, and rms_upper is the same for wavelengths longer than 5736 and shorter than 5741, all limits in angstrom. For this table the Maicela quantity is 1.017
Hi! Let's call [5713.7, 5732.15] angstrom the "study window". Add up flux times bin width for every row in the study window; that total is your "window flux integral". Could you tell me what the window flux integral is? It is 604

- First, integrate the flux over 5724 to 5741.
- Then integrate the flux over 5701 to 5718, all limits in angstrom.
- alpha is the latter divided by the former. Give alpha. 0.93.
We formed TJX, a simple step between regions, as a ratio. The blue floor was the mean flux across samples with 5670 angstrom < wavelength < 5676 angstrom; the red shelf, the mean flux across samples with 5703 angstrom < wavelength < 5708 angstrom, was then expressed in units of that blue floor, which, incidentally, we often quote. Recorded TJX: 0.93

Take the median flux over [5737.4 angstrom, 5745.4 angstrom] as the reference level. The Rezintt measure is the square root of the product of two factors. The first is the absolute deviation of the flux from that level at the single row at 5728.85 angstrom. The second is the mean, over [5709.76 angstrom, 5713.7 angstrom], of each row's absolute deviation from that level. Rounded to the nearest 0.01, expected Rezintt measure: 1.76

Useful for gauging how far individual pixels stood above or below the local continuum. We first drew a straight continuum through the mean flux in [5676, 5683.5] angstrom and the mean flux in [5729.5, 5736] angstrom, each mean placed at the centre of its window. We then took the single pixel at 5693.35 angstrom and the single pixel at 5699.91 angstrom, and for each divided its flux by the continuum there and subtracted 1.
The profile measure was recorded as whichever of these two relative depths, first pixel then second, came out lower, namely -0.040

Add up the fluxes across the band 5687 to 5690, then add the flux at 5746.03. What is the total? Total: 95.0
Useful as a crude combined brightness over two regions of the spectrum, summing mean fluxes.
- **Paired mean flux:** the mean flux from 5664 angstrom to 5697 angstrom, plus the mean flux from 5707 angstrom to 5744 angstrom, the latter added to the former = 66.7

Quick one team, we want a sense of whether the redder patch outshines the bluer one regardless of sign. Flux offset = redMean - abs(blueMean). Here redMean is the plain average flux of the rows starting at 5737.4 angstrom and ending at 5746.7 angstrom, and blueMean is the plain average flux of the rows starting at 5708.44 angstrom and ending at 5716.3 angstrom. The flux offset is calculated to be 1.63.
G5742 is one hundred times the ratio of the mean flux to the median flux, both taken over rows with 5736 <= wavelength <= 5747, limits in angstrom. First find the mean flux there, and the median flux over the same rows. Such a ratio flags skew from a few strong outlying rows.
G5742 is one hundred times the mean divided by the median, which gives 102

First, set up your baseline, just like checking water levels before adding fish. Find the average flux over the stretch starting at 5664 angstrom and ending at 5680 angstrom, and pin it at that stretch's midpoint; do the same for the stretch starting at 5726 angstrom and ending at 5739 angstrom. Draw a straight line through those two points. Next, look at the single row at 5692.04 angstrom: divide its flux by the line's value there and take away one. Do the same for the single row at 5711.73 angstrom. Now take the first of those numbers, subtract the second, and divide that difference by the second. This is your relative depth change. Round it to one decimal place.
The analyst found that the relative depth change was -1.0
